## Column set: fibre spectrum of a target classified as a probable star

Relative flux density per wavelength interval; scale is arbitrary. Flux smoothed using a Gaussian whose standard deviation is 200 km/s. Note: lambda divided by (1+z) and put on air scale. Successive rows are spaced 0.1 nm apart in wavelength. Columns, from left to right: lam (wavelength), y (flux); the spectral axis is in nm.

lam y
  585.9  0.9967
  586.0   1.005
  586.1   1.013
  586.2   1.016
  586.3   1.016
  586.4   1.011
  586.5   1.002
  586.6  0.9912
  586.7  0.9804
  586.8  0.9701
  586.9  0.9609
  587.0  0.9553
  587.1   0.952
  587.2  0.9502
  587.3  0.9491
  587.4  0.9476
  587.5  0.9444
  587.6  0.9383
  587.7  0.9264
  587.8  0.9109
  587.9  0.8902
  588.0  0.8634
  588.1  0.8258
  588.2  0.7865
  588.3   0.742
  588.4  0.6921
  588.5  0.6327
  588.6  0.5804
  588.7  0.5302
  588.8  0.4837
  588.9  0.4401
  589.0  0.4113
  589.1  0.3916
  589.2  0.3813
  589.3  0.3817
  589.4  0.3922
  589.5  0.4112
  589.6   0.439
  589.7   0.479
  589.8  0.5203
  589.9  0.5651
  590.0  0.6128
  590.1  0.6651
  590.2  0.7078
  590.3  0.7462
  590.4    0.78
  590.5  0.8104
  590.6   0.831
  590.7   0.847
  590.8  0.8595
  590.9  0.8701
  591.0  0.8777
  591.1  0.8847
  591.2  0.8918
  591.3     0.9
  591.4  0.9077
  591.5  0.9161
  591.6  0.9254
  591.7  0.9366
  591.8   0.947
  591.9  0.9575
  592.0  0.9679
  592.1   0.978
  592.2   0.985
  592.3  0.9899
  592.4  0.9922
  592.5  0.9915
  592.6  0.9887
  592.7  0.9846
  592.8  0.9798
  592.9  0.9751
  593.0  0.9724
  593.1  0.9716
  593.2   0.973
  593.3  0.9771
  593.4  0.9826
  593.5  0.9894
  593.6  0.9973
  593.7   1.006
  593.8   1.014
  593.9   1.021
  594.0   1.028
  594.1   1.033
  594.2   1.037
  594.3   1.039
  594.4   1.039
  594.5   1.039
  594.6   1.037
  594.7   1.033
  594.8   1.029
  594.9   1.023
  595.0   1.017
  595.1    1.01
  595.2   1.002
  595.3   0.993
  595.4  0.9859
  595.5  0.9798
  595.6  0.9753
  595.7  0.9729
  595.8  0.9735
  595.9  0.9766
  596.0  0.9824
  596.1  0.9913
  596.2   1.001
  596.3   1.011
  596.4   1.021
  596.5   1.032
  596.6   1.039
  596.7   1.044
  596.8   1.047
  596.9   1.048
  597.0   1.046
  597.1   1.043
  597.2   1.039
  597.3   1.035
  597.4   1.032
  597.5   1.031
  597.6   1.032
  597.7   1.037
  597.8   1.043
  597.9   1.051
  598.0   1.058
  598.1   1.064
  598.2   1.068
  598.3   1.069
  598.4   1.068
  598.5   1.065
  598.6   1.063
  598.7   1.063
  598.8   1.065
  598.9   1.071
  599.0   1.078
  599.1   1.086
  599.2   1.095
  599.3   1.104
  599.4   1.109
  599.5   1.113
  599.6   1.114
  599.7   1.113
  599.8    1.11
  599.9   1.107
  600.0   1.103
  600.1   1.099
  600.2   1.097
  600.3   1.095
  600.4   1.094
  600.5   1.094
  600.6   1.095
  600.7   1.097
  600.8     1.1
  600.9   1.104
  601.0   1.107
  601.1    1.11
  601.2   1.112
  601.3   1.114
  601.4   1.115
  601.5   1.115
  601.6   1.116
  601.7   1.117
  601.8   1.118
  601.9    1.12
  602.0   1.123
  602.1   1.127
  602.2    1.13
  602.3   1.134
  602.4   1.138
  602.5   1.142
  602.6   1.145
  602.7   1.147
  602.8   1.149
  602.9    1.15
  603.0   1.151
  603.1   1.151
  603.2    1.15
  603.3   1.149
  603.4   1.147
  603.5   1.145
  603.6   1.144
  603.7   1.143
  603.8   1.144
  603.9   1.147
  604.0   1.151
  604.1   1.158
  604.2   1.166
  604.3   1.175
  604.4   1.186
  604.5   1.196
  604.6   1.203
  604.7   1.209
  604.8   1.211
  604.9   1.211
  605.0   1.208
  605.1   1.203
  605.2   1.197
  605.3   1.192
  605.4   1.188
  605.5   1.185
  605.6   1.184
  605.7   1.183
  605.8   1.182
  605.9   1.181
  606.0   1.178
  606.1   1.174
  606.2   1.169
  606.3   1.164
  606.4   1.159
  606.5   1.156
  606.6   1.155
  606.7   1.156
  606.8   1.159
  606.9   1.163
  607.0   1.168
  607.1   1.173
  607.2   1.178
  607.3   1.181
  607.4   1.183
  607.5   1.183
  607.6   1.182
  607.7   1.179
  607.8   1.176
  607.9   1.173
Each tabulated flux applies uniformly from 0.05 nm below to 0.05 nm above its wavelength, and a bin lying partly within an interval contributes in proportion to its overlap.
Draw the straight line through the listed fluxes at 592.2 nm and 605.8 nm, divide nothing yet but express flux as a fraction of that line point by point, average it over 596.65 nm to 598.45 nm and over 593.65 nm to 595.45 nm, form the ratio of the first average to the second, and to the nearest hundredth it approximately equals 0.98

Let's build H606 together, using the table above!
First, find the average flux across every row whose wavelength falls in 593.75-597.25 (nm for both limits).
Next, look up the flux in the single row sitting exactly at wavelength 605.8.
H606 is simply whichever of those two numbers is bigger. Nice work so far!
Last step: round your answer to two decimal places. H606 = 1.18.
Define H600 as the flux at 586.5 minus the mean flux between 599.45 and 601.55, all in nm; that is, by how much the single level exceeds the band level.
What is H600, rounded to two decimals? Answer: -0.10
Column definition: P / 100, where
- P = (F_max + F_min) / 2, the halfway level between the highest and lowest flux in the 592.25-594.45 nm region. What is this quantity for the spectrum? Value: 0.0101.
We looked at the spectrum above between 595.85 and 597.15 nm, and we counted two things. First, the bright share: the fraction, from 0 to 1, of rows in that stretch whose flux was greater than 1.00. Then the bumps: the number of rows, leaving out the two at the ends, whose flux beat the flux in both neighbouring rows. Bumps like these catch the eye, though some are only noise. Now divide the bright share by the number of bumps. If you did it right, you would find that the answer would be 0.77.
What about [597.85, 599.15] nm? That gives 1.00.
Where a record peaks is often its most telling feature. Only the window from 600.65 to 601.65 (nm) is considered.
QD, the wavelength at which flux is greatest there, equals 601.6 nm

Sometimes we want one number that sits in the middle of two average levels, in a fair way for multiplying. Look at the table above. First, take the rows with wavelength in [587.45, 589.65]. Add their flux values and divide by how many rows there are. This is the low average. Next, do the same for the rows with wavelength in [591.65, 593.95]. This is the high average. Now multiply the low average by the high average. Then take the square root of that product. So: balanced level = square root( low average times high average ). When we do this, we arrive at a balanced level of 0.79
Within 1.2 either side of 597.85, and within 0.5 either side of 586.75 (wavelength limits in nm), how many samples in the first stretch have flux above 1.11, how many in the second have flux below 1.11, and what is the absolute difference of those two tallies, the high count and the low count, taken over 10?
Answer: 1.0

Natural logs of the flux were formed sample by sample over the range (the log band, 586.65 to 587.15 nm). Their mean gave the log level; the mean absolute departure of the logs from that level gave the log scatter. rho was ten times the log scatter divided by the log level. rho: -2.6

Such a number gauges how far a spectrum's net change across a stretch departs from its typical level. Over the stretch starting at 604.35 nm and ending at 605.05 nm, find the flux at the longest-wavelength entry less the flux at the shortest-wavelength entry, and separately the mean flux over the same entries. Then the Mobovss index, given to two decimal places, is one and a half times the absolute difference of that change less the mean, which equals 1.77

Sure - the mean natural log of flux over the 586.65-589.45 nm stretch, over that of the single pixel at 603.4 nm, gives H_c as -2.6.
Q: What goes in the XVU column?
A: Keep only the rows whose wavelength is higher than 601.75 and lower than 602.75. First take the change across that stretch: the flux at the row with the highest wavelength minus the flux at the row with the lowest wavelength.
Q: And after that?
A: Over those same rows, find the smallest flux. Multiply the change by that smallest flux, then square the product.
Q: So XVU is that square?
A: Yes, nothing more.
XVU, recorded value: 0.0011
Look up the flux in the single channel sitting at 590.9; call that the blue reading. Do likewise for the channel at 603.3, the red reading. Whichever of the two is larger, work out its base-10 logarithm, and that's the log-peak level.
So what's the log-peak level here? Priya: 0.06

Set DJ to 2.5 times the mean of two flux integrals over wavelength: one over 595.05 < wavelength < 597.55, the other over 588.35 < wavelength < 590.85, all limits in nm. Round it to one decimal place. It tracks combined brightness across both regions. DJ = 5.0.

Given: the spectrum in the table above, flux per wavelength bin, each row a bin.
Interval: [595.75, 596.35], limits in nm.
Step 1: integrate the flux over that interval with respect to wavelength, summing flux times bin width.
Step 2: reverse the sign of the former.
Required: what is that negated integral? -0.594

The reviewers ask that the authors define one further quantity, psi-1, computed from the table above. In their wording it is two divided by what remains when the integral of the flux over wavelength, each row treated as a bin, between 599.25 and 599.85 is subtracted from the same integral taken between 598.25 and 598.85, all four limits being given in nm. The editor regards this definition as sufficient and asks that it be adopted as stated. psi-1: -74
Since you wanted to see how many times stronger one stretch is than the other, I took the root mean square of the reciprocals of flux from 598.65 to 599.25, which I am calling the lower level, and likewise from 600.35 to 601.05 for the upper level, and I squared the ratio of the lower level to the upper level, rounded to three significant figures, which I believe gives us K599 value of 1.04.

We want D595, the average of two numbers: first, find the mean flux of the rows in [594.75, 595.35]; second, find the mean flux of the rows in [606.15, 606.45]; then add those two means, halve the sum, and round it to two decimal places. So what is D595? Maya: 1.09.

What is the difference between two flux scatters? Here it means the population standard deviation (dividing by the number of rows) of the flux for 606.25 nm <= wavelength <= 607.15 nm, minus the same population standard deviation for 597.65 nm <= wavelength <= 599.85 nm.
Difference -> -0.018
